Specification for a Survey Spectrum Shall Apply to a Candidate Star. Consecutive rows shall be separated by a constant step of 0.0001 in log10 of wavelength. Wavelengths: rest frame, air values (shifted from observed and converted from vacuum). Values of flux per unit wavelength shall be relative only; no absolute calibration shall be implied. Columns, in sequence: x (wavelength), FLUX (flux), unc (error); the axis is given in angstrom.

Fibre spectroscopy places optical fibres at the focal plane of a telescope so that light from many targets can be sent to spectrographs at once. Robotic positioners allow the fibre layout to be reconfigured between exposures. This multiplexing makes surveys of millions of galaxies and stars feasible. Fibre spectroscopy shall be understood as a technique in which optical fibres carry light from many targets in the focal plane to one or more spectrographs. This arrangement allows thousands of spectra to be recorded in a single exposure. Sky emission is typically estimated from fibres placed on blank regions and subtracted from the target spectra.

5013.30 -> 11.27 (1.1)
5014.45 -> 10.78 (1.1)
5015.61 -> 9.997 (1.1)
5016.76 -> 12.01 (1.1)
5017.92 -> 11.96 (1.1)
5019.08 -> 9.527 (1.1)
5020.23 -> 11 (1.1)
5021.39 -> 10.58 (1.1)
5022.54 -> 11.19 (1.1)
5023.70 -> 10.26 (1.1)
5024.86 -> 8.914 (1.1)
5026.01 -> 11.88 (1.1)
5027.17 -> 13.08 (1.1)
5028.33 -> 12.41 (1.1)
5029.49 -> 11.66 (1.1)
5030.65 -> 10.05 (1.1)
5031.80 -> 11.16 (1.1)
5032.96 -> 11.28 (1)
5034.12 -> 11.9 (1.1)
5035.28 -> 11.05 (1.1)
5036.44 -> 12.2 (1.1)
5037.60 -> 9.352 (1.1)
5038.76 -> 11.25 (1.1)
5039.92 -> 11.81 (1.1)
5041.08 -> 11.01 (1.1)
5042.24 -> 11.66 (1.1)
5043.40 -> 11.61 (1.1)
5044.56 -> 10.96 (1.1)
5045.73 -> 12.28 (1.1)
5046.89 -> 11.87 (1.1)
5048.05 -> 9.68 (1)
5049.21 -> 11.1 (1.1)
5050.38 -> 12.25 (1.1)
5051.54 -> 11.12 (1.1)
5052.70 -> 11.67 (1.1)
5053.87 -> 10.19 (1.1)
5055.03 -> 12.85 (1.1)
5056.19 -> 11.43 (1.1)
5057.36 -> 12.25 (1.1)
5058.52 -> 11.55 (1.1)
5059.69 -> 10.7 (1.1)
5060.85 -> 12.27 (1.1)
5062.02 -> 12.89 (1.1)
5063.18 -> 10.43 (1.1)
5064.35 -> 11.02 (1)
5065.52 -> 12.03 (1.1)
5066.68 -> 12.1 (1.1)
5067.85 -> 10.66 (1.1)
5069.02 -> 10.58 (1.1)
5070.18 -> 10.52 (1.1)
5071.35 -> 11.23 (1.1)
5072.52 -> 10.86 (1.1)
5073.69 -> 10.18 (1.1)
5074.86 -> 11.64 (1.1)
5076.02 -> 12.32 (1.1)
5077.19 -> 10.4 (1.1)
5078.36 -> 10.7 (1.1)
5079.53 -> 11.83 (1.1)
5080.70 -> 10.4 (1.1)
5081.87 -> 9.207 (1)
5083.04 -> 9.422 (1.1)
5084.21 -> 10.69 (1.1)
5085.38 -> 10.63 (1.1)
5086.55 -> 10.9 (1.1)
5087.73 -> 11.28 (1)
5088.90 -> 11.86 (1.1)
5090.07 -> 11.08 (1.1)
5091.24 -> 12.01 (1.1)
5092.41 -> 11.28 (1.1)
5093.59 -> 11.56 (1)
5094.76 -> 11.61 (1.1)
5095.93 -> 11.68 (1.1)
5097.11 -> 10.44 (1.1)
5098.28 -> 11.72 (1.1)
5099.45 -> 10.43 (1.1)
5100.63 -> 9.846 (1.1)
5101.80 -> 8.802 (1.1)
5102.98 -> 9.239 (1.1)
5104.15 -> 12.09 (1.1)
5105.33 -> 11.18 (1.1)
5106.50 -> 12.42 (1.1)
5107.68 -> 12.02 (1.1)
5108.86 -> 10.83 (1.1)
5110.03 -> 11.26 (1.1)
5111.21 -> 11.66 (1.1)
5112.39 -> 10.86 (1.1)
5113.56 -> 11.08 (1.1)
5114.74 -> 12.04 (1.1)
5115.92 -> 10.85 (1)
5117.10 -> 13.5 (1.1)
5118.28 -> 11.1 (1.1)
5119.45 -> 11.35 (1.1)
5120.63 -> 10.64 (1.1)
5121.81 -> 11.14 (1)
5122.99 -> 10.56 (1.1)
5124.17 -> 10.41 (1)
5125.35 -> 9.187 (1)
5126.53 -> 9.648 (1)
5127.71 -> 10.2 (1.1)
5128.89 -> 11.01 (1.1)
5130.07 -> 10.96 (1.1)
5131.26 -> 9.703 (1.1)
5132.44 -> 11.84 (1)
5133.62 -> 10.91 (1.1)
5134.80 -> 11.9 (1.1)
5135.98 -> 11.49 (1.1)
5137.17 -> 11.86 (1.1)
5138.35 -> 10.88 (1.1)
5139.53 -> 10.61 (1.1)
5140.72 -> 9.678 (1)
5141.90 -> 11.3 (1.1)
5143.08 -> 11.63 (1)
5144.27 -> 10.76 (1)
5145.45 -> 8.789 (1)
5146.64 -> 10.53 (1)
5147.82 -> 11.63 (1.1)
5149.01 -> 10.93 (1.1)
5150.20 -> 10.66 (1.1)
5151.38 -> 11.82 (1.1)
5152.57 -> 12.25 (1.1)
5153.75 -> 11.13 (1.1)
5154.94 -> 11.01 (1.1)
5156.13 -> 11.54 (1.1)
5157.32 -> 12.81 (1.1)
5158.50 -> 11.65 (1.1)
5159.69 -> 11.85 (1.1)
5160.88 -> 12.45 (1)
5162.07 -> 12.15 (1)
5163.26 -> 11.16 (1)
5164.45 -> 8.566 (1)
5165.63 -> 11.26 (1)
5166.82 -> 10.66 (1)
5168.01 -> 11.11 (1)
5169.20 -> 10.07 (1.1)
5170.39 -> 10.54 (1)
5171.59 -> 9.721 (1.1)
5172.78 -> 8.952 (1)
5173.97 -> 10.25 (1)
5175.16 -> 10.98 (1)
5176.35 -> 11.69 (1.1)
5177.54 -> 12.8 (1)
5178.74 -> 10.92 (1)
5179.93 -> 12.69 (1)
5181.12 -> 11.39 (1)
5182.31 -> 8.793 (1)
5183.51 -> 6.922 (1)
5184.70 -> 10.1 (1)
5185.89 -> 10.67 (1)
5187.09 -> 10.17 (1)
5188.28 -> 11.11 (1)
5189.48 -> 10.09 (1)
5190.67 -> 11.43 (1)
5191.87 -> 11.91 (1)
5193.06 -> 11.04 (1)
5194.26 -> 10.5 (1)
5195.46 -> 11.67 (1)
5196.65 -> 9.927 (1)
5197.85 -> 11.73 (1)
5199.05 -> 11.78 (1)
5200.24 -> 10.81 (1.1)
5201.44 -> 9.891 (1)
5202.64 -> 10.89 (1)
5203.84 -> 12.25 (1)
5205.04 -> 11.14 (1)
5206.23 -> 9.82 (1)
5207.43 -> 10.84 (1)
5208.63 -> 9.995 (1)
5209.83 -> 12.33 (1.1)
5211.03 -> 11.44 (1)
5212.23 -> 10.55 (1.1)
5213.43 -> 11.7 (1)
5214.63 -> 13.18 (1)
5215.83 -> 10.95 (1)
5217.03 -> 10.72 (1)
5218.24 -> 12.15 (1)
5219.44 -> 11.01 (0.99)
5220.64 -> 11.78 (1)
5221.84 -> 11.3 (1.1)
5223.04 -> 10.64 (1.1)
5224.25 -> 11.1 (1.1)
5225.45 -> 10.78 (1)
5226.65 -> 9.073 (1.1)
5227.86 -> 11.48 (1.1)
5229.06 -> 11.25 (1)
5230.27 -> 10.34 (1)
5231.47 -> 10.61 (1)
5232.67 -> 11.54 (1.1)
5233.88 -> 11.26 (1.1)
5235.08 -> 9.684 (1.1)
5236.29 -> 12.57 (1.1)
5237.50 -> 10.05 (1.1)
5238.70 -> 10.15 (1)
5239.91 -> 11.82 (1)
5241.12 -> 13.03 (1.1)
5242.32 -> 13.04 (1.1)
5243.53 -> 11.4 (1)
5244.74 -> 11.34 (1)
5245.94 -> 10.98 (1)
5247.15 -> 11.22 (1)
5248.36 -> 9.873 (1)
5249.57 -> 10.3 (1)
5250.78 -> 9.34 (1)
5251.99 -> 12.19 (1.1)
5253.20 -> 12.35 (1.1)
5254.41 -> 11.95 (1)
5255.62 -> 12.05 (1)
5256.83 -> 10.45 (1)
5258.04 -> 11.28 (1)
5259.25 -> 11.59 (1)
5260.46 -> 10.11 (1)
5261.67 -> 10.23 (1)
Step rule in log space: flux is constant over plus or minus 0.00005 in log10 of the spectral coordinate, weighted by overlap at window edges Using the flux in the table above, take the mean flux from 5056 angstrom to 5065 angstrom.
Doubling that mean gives 23.13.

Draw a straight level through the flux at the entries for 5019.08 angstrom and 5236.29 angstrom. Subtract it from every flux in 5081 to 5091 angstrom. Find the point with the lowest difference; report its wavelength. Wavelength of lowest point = 5081.87 angstrom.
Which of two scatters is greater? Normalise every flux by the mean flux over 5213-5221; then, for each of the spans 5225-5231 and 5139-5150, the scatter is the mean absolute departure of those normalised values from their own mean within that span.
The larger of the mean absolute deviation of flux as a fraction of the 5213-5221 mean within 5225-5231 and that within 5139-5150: 0.060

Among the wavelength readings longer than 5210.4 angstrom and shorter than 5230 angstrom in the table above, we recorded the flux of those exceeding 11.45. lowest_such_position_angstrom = 5213.43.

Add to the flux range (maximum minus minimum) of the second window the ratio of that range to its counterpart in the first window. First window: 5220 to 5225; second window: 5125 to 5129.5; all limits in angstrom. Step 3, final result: 3.42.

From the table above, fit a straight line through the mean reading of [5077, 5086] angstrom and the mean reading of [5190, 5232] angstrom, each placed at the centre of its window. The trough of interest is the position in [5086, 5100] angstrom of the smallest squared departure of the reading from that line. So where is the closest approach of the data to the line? 5097.11 angstrom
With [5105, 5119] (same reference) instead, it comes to 5115.92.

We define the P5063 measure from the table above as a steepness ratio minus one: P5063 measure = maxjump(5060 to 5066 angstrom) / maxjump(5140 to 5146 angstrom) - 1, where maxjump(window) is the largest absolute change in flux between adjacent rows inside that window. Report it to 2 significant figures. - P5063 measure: 0.25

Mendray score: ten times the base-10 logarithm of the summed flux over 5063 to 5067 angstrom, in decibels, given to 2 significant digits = 17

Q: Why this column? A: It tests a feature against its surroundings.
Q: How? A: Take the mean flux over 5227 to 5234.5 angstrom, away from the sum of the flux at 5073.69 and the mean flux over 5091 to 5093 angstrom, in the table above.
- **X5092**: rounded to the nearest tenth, 10.7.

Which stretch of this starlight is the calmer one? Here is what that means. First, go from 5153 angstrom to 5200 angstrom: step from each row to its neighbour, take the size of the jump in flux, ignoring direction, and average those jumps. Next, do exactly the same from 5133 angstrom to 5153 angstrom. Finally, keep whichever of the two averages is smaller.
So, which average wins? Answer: 0.884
